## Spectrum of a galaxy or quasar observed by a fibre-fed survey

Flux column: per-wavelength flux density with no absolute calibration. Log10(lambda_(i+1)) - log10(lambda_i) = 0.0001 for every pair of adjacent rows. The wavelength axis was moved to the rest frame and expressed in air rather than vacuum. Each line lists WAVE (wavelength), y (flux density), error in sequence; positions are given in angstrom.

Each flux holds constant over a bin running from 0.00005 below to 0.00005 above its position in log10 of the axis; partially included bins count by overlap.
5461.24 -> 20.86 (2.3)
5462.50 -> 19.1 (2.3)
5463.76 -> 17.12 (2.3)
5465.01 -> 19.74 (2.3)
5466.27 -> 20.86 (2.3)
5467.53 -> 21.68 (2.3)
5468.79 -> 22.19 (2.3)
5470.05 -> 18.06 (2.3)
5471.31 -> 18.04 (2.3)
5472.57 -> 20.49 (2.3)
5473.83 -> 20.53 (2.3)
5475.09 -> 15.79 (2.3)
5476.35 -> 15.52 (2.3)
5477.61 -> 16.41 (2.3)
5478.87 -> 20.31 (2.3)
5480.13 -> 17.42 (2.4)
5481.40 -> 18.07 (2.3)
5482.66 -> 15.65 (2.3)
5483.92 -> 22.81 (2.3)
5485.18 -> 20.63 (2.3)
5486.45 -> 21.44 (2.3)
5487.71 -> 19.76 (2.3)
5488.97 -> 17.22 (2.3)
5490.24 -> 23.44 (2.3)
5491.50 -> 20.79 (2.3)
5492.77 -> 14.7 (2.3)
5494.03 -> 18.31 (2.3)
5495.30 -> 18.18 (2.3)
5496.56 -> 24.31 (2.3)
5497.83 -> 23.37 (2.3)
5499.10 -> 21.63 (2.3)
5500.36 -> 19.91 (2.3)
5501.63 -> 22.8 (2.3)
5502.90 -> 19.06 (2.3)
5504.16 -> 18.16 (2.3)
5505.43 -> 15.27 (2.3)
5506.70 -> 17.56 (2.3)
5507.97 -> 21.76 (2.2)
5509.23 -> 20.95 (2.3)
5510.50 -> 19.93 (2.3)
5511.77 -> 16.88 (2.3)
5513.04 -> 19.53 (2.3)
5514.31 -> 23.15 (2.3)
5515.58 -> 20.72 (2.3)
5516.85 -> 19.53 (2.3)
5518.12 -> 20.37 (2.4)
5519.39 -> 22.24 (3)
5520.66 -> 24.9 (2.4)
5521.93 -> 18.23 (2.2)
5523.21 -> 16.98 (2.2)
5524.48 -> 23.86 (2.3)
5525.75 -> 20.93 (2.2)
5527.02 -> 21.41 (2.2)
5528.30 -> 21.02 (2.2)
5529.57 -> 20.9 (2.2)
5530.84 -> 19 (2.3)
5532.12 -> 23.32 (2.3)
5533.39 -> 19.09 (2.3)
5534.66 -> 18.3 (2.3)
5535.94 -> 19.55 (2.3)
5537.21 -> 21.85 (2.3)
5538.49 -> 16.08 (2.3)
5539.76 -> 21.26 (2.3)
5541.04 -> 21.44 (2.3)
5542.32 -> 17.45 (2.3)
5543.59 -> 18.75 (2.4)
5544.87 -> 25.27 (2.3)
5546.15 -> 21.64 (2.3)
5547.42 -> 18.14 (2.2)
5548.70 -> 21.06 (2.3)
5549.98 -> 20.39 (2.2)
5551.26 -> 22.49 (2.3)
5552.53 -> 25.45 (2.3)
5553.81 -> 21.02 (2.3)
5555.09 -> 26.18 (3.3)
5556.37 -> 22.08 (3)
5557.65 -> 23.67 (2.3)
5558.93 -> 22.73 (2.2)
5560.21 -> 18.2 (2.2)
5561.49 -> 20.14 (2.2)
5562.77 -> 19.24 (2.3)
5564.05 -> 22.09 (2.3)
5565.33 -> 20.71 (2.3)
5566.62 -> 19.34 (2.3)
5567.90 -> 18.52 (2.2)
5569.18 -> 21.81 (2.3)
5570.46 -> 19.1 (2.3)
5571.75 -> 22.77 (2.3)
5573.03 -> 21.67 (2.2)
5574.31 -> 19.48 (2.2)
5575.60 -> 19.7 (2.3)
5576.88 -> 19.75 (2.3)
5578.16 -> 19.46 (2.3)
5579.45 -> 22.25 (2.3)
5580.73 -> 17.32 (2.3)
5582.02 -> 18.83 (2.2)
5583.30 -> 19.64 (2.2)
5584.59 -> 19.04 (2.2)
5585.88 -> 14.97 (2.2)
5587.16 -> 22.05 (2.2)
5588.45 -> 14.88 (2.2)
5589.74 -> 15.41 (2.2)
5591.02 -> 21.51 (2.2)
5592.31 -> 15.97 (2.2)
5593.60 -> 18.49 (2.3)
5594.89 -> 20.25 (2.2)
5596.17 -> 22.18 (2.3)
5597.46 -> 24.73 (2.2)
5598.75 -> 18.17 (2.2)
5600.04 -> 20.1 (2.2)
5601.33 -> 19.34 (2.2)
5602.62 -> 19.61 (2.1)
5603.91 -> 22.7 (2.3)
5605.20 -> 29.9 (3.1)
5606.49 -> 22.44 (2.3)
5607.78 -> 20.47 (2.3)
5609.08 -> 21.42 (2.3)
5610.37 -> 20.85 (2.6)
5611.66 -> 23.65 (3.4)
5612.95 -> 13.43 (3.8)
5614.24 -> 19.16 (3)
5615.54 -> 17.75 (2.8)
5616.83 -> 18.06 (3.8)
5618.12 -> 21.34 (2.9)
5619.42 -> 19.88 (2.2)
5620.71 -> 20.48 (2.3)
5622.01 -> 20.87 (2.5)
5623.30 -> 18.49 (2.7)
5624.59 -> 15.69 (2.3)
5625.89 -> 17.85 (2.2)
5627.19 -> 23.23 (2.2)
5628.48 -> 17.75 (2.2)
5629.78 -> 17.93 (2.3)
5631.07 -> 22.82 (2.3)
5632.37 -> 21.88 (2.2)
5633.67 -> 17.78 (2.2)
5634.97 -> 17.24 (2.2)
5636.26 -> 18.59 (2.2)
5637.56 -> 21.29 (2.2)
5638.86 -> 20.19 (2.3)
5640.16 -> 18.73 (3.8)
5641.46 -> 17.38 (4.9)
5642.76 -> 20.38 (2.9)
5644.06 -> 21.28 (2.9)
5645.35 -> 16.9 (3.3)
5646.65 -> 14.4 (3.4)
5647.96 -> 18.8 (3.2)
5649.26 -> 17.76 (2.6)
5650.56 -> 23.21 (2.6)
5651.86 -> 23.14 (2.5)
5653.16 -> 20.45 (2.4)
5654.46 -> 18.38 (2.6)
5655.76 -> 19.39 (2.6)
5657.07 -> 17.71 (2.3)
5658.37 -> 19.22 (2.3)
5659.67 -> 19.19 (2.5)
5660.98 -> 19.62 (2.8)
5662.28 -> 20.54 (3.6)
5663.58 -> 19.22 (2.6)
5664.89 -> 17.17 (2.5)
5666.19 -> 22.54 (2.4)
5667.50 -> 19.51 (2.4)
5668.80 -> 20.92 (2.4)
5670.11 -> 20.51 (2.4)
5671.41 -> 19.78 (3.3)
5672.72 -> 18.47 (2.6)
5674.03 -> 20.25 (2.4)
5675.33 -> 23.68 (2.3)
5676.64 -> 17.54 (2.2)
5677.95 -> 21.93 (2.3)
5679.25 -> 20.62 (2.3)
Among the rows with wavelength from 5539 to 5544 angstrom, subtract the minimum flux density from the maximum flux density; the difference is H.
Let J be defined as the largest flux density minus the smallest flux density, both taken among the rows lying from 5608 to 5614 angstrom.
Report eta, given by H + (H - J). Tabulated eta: -2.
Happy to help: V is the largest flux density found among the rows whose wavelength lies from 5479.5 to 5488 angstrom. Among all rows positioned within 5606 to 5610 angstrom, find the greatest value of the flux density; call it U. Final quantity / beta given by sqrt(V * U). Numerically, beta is 22.6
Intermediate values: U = 22.44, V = 22.81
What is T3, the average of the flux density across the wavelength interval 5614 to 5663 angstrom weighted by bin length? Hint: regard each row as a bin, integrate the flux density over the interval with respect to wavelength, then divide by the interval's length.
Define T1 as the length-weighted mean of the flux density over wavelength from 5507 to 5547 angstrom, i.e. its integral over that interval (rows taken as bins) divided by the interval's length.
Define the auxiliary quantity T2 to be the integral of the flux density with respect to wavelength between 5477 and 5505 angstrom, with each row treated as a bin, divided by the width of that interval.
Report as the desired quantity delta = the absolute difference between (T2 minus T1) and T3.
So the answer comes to 20.1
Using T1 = 20.5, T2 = 19.7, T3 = 19.3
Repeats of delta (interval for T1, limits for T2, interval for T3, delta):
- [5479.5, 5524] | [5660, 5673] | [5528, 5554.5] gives 20.7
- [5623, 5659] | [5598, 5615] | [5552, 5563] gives 20.5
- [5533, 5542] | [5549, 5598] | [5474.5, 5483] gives 16.3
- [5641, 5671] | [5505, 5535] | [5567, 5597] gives 18.6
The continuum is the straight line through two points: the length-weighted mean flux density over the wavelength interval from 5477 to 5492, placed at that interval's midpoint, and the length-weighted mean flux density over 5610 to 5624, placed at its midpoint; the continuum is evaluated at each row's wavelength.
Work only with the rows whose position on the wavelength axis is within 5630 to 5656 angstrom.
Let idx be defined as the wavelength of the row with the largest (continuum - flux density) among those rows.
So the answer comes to 5646.65 angstrom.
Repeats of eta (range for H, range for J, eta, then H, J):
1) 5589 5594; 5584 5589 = 5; 6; 7.2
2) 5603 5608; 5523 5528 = 12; 9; 6.9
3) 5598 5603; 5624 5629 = -4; 2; 7.5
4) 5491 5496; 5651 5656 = 7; 6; 4.8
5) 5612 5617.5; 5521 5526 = 5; 6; 6.9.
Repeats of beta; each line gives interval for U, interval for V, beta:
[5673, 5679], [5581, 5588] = 22.9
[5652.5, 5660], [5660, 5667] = 21.5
